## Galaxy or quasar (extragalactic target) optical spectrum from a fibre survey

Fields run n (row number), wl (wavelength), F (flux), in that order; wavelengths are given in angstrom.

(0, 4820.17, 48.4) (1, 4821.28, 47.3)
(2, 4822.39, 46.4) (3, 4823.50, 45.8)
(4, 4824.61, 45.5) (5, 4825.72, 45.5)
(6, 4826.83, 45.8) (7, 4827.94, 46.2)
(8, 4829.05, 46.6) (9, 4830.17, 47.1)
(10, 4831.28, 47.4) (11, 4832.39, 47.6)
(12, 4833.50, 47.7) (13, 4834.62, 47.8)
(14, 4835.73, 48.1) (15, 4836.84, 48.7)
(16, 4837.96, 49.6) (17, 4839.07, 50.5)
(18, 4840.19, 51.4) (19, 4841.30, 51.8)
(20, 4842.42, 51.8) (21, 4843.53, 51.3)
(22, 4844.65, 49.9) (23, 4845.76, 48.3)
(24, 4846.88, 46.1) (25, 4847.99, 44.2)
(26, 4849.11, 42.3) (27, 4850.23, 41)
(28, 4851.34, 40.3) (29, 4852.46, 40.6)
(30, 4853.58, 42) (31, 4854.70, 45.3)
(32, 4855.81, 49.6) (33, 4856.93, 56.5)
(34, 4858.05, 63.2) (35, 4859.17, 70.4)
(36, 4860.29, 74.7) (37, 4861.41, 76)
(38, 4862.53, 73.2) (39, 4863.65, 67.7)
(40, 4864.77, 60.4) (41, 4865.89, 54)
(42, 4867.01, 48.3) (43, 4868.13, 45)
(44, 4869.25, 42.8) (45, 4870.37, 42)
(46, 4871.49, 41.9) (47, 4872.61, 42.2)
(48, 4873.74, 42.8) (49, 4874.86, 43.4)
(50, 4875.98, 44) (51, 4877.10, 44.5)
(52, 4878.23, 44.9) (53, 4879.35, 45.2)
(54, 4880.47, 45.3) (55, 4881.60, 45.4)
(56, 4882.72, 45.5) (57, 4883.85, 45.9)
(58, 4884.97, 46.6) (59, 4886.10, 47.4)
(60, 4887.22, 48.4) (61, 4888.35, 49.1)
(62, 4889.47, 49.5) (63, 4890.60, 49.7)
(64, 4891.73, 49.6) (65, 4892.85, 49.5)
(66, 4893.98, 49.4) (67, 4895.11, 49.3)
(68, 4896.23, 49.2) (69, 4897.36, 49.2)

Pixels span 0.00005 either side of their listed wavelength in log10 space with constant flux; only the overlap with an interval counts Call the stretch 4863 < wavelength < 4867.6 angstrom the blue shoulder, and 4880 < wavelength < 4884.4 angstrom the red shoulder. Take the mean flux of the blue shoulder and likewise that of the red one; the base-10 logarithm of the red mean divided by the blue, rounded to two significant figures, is -0.10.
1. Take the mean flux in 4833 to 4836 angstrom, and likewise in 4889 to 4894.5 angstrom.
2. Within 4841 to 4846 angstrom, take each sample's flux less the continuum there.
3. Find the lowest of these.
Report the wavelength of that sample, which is 4845.76 angstrom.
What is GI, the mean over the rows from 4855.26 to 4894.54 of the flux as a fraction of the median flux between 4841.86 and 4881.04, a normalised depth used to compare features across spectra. 1.13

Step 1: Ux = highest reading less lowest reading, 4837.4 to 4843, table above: 2.2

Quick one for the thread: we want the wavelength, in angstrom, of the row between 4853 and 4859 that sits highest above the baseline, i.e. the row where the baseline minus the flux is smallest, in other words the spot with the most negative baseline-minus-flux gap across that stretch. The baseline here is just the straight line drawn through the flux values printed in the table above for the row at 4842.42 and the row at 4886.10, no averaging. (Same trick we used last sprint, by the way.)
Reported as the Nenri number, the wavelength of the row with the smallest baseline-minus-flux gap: 4858.05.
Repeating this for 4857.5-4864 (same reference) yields 4861.41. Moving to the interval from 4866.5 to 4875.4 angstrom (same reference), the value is 4867.01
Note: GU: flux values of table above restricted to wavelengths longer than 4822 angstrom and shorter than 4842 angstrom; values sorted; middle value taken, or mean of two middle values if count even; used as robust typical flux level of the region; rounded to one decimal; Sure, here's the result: 47.5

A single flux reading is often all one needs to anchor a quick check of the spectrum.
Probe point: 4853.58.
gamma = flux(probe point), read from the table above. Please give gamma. 42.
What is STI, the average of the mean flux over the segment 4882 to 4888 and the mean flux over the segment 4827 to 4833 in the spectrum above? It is 46.9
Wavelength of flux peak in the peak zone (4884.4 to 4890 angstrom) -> 4889.47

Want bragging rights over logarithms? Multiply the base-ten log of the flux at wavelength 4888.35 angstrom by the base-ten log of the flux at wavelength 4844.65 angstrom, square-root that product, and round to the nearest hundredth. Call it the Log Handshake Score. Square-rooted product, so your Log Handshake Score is 1.69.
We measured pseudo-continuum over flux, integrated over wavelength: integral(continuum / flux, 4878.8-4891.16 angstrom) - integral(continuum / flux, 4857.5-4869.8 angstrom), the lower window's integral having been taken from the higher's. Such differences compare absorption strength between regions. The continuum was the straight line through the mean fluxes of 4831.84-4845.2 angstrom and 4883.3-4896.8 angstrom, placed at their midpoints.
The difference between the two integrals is 2.6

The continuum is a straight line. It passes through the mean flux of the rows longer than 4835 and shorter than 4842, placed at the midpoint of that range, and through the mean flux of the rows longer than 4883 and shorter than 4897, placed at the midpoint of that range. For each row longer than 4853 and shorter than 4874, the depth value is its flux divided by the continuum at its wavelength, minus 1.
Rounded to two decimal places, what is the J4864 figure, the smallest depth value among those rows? -0.15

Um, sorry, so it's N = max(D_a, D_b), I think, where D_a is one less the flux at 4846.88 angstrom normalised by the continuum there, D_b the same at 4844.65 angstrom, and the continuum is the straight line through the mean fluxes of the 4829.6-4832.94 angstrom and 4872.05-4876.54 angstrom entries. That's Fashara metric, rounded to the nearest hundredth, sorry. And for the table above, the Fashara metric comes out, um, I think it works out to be -0.01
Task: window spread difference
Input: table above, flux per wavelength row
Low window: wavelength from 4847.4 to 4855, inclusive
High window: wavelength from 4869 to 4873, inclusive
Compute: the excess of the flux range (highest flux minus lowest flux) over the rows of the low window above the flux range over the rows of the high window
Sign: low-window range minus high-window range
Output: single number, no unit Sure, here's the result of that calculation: 4.1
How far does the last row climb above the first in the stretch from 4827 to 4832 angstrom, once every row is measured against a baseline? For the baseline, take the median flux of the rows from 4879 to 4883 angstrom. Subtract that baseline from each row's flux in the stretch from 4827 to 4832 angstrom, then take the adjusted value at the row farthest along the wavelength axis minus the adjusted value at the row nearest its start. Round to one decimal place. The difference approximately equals 1.2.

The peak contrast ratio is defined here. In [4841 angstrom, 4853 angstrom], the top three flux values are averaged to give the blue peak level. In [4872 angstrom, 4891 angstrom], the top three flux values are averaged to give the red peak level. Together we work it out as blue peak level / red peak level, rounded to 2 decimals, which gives 1.04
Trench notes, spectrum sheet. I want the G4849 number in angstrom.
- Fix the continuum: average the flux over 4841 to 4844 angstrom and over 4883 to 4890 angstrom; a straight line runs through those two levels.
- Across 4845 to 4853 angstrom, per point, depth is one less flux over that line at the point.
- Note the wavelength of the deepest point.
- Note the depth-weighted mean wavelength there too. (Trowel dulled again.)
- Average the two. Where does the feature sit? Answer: 4850.6 angstrom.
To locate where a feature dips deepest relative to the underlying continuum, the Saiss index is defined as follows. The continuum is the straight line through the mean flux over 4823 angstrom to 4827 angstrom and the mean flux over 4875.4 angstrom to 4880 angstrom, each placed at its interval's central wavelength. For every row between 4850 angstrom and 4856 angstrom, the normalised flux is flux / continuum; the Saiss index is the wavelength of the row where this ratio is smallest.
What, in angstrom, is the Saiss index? 4851.34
